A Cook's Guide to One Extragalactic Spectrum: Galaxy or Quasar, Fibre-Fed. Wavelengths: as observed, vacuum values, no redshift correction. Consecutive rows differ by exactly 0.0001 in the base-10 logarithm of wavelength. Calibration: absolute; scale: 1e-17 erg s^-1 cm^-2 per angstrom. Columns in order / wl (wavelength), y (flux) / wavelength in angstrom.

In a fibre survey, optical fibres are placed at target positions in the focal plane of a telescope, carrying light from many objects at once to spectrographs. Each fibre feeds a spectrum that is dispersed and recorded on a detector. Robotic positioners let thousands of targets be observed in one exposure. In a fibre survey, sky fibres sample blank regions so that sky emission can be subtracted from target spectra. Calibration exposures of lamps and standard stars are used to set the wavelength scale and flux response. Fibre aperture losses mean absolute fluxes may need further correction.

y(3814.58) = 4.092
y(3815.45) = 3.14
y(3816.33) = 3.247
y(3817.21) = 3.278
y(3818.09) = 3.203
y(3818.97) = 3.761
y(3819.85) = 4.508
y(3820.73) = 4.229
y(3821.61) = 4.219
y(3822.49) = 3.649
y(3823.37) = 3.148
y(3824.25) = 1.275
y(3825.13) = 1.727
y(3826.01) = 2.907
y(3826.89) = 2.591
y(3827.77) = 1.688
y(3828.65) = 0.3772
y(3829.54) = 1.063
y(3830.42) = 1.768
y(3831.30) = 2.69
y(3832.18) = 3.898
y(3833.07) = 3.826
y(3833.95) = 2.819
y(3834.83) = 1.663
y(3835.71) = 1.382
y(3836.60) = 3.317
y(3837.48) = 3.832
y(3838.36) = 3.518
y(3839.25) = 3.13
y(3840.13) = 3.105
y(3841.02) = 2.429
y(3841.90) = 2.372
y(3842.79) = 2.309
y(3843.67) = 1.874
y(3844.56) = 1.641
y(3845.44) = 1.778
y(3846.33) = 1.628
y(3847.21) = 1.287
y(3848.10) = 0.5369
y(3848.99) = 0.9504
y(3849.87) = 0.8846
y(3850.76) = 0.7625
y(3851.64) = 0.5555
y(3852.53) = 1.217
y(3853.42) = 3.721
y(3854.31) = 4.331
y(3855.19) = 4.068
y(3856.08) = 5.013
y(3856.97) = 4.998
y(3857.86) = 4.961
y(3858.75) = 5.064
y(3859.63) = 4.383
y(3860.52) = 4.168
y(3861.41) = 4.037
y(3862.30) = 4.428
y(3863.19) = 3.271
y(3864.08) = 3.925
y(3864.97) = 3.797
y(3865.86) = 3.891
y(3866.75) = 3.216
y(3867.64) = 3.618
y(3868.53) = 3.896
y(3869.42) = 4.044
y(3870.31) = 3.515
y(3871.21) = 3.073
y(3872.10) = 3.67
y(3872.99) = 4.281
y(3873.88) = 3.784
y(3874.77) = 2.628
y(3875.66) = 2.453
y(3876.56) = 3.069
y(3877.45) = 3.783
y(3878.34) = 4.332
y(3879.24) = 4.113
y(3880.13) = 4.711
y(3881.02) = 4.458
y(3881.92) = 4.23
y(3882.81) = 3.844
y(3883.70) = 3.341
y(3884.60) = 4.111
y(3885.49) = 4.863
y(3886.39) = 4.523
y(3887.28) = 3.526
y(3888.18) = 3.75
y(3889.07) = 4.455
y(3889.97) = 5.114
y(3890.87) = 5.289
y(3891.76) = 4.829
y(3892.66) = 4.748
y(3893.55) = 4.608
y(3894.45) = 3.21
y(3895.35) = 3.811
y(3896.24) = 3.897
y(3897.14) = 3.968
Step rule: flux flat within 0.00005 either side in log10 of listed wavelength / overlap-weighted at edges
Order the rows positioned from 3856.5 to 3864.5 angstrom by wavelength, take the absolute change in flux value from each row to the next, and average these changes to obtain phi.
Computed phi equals 0.42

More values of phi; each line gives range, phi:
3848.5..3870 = 0.46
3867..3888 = 0.52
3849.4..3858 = 0.60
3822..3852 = 0.59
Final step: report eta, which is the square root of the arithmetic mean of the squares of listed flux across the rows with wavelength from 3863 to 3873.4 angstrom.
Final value 3.7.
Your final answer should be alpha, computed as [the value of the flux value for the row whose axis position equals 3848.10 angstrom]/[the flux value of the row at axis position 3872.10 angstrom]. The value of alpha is 0.1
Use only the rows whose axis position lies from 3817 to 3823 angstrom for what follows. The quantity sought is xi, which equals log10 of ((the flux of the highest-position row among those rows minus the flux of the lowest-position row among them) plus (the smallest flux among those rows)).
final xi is 0.55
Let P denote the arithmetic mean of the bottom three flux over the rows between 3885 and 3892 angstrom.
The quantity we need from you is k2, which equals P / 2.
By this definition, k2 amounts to 2.0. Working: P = 3.9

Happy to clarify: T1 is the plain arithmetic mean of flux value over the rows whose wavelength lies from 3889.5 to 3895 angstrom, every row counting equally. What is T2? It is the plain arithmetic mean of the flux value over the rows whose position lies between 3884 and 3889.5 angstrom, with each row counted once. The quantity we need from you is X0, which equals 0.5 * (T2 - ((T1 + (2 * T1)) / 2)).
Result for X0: -1.37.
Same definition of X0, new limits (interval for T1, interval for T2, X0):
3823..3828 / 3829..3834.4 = -0.33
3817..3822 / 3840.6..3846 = -1.87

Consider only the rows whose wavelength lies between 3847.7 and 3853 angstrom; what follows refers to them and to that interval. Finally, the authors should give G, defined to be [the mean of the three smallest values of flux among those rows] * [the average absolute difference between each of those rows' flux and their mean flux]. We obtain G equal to 0.1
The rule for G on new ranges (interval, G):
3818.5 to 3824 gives 1.4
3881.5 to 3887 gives 1.5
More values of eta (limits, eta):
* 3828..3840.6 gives 2.8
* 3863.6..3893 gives 4.0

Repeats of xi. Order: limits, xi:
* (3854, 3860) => 0.61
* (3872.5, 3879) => 0.40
